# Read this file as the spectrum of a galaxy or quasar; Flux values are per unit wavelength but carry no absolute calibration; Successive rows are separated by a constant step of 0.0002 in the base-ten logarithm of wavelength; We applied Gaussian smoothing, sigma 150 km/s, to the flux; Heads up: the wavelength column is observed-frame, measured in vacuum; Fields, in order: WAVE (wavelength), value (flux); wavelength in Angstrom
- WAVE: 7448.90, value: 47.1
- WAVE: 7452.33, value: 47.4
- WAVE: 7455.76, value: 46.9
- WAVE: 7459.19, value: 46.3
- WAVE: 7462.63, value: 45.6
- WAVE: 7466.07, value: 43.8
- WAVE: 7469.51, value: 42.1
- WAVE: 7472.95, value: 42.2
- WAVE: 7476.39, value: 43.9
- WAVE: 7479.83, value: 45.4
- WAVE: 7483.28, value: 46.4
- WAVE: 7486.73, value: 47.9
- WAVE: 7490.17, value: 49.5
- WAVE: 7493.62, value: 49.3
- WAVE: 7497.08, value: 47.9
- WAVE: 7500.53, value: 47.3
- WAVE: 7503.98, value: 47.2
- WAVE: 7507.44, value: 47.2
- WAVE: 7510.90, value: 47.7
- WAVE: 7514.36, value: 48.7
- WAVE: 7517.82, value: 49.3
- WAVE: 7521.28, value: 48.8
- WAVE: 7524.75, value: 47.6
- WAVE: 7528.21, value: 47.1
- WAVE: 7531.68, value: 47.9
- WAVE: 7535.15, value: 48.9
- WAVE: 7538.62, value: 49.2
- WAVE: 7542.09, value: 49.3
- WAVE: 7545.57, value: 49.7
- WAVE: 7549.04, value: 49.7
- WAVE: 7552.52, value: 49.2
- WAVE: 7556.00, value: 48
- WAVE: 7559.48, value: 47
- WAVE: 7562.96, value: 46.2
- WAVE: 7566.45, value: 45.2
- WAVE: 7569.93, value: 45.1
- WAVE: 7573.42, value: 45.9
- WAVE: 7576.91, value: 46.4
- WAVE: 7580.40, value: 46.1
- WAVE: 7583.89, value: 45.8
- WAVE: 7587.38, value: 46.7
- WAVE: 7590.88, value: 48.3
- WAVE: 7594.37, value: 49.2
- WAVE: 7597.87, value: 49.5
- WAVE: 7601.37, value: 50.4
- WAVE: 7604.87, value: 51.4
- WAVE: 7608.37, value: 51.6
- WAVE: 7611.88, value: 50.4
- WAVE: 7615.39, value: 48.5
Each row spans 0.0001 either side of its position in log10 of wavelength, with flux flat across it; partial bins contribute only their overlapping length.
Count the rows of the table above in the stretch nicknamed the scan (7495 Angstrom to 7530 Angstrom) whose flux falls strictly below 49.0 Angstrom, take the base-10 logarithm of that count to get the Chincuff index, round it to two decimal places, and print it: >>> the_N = 0.95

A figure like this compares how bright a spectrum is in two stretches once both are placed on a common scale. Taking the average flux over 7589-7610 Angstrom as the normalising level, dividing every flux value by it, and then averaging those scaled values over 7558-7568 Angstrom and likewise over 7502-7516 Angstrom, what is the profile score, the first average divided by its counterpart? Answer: 0.967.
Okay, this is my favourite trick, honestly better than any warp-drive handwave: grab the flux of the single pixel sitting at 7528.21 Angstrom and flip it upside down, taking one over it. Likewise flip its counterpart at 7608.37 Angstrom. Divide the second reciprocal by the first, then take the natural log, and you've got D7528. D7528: -0.09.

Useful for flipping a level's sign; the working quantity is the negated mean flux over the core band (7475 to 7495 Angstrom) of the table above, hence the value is -47.1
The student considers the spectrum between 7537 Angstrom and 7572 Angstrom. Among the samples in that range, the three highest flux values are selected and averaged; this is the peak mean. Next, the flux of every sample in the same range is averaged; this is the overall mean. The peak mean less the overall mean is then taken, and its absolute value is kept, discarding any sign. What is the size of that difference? 1.7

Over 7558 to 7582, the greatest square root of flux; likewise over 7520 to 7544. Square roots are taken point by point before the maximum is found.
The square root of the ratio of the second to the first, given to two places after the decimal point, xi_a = 1.01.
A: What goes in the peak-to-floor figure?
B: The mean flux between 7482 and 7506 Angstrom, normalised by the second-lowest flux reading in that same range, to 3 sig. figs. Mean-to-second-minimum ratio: 1.02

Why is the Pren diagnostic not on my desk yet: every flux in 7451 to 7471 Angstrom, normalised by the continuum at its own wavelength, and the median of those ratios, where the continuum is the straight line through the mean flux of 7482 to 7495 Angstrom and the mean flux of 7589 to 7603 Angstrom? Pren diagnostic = 0.96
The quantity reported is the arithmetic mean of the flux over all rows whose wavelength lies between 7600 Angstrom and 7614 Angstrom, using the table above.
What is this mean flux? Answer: 51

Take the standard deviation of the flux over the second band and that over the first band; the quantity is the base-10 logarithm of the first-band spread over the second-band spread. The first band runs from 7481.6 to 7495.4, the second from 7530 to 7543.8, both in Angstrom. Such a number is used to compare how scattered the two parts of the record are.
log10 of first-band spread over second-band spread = 0.4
